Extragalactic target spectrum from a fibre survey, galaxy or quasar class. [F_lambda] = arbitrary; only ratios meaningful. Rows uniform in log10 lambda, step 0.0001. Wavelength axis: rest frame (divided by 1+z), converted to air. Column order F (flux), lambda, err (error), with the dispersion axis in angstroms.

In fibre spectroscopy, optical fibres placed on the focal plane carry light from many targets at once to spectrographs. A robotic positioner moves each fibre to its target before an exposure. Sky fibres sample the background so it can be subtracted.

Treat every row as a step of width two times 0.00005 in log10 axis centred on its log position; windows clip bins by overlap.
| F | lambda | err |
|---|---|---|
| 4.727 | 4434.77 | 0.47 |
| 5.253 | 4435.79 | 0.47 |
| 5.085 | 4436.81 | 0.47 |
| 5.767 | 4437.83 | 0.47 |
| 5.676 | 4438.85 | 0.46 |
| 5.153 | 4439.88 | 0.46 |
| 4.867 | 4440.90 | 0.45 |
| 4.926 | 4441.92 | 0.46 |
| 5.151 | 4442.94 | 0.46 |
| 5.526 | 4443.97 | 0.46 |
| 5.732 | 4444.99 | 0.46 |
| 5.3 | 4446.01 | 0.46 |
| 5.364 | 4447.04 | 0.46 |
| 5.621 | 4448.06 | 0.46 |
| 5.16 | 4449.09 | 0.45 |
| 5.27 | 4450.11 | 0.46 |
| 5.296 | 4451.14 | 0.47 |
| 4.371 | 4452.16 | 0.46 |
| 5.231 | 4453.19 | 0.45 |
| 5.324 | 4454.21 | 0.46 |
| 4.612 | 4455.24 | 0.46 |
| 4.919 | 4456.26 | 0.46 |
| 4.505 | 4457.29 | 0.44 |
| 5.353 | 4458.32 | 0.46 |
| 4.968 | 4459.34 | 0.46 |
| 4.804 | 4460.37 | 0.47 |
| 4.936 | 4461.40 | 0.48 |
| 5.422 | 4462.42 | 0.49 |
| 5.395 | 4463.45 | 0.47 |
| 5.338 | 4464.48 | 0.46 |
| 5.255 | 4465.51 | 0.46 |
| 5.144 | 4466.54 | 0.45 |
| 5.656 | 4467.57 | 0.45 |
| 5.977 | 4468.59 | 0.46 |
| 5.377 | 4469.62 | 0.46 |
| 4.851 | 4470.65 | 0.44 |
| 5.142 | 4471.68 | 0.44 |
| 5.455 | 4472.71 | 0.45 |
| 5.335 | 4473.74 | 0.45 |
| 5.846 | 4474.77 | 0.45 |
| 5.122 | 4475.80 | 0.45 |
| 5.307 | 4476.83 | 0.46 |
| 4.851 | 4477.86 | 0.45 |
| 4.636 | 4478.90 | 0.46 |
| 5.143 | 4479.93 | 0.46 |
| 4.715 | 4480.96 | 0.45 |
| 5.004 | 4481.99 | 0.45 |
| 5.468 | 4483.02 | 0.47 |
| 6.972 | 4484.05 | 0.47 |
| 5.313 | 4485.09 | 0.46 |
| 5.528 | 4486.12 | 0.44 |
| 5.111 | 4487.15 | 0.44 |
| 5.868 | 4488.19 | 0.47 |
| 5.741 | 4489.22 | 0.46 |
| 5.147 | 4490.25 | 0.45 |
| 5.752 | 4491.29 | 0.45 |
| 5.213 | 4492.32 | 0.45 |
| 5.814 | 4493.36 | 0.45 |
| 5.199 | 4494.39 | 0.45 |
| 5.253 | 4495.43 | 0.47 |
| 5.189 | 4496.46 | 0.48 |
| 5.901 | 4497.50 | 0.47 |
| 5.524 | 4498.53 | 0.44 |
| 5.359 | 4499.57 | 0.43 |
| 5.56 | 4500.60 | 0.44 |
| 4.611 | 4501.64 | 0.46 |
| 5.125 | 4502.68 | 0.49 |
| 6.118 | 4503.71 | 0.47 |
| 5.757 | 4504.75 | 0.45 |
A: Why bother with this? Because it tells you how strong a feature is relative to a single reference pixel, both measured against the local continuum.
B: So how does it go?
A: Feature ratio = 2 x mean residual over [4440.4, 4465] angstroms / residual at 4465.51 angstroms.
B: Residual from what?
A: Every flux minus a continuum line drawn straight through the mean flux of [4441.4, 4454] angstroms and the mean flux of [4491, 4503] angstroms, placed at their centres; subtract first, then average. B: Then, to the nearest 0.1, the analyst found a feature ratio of 6.3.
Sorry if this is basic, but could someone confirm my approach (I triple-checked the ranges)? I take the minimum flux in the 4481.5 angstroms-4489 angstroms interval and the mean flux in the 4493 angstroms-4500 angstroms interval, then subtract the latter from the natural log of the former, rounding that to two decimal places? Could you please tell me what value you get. -3.85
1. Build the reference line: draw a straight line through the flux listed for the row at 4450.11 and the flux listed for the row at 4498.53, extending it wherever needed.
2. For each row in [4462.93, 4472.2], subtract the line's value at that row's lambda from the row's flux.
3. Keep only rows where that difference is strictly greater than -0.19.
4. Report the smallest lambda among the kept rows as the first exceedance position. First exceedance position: 4463.45 angstroms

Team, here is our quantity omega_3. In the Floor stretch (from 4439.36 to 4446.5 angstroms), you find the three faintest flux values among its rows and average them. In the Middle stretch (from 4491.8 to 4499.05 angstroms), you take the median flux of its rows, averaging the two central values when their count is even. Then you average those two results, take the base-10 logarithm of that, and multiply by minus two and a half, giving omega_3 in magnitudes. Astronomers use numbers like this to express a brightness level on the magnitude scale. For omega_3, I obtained -1.77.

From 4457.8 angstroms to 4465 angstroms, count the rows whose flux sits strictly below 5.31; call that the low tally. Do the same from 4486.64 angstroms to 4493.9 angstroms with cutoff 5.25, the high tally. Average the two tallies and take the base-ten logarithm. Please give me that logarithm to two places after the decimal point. 0.48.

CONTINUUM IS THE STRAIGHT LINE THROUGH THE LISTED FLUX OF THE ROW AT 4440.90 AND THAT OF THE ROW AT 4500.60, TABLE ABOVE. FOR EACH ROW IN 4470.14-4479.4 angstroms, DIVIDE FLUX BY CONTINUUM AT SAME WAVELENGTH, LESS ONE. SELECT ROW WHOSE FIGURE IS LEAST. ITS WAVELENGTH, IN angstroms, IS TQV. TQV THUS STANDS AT 4478.90 angstroms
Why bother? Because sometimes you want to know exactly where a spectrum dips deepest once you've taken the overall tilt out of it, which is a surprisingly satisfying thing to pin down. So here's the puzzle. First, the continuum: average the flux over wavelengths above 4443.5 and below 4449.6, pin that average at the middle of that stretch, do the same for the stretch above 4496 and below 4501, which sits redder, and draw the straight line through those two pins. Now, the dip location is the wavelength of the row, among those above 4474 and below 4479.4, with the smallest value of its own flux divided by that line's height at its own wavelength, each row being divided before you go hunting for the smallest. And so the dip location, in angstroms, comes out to 4478.90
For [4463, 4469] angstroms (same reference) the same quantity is 4466.54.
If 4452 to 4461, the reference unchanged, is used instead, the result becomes 4452.16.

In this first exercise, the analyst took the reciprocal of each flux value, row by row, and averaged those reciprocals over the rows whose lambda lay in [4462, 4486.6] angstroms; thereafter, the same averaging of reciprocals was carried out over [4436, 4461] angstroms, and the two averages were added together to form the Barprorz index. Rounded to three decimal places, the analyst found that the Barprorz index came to 0.383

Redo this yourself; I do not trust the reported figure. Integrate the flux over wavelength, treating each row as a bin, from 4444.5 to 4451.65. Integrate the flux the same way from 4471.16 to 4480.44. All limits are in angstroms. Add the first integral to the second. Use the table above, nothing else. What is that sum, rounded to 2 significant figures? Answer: 87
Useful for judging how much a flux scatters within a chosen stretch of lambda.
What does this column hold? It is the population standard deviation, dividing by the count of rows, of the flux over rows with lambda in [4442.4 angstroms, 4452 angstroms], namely 0.19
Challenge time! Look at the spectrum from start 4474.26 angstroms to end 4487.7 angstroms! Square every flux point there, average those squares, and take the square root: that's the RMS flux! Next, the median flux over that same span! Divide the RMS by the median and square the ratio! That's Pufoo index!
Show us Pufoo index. 1.08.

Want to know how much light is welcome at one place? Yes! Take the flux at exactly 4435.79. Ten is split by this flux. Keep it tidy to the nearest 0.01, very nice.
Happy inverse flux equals 1.90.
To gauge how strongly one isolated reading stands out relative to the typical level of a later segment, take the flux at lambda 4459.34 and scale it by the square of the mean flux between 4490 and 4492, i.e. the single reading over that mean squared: 0.167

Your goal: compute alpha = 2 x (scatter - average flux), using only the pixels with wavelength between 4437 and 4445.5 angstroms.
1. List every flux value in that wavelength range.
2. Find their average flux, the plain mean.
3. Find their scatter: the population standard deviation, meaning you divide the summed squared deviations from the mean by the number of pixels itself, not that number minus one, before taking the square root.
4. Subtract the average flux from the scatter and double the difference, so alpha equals -10.0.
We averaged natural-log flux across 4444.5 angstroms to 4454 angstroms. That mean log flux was 1.66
